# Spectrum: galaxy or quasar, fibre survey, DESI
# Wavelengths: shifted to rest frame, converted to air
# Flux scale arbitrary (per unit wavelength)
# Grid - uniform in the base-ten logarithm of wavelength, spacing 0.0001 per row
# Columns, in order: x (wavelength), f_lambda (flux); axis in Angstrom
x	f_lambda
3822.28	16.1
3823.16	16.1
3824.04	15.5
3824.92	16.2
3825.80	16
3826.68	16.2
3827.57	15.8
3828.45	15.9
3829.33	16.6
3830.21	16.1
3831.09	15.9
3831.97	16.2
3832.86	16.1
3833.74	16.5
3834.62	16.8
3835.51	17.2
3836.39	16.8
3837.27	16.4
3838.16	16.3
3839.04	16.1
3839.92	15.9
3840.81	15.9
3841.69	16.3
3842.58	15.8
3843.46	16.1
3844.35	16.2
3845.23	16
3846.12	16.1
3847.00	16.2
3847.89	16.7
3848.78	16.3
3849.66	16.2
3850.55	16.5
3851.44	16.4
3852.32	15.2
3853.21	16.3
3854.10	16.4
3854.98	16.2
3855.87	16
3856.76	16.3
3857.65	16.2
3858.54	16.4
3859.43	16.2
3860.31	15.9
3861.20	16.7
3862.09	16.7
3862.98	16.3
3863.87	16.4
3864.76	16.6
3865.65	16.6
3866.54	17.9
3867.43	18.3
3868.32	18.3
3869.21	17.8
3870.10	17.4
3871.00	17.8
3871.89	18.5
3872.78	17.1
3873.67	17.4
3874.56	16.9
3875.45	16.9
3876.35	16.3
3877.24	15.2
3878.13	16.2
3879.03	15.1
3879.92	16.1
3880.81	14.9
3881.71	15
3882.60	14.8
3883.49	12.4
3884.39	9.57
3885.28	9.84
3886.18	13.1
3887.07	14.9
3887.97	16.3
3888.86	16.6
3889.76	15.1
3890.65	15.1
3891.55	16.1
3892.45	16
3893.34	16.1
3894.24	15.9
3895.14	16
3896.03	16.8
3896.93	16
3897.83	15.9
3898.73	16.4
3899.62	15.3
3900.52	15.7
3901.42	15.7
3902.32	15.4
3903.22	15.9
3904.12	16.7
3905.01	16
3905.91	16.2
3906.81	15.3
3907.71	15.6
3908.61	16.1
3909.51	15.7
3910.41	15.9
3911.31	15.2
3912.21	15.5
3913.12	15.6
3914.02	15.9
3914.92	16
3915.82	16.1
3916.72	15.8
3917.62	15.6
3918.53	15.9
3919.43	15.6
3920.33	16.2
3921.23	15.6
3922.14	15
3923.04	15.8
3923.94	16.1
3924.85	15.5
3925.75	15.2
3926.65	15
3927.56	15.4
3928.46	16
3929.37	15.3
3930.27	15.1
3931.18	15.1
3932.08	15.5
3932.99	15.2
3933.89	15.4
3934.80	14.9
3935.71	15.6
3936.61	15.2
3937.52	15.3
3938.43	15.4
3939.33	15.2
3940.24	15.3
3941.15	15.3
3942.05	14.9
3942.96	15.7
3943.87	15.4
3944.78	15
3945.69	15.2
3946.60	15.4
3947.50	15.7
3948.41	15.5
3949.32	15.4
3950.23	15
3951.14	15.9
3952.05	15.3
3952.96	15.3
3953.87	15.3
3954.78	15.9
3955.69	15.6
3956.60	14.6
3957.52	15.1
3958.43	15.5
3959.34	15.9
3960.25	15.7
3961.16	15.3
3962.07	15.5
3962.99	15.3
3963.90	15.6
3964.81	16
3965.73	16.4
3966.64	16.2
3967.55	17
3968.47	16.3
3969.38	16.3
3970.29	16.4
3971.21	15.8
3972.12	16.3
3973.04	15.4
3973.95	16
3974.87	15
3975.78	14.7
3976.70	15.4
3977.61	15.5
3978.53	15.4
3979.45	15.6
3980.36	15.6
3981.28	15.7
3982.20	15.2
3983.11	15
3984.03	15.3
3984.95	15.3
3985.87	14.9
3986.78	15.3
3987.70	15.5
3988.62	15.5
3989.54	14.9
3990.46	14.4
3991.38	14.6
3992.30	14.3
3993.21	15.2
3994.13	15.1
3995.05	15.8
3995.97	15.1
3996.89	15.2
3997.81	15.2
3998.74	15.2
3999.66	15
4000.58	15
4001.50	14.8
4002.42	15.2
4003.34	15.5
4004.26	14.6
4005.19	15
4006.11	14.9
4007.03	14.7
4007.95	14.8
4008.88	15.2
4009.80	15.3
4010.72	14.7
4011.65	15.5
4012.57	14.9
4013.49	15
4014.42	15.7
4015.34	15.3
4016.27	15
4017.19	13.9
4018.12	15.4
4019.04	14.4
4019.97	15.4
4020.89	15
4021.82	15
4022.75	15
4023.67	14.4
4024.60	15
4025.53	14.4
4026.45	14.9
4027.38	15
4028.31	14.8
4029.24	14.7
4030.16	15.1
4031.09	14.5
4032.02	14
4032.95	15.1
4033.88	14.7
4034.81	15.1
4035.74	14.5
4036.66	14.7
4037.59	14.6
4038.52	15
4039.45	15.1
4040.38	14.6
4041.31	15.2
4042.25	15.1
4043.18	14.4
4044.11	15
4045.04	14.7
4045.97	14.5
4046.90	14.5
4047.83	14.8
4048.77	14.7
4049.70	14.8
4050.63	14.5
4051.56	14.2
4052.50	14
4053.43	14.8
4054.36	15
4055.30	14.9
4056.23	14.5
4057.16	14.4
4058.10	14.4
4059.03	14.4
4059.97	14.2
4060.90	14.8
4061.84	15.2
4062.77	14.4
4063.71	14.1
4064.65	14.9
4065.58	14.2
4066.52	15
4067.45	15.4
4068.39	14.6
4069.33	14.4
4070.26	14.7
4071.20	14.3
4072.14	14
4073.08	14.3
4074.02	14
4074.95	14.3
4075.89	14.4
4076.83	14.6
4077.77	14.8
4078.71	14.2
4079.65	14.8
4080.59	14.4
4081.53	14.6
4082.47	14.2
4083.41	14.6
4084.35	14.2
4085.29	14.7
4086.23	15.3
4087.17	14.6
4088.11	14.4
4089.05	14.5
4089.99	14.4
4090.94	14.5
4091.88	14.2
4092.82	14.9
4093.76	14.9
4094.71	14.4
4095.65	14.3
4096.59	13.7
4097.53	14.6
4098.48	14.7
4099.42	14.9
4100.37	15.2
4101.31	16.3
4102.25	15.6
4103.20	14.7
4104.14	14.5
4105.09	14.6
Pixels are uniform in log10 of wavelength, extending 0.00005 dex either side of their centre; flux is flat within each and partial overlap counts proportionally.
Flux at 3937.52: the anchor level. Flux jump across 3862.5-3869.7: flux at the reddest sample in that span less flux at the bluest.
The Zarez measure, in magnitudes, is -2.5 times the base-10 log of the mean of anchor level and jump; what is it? -2.31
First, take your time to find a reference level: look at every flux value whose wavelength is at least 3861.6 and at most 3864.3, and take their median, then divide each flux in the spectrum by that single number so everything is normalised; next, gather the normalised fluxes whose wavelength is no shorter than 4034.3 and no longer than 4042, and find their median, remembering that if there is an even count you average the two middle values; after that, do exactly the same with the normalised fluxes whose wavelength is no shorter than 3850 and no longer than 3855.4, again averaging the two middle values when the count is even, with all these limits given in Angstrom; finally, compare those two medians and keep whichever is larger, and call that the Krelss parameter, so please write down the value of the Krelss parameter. 1.00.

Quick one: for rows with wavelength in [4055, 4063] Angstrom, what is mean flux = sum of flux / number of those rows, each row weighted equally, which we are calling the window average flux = 14.6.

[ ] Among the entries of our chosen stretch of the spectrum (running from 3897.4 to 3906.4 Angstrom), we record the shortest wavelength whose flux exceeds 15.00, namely 3897.83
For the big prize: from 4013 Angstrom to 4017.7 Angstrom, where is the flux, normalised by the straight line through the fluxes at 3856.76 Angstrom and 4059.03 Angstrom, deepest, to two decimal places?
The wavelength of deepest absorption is 4017.19 Angstrom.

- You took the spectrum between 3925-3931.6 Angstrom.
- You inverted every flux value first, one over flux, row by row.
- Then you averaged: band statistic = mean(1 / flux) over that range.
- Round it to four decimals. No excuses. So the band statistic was 0.0654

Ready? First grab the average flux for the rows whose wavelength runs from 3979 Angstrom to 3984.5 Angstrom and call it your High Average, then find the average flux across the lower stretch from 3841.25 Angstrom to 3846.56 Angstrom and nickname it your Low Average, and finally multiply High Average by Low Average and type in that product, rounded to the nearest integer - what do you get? 248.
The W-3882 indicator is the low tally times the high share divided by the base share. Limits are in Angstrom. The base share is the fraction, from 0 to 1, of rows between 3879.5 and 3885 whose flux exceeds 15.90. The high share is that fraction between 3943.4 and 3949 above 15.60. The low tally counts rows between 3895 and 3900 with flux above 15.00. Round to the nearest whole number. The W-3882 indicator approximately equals 6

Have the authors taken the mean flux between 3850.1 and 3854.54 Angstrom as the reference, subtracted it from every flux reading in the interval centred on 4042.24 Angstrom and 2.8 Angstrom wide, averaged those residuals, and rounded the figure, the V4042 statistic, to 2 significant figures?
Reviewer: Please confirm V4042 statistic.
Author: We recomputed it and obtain -1.3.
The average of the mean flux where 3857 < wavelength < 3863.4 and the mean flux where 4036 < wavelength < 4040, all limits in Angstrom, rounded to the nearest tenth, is 15.6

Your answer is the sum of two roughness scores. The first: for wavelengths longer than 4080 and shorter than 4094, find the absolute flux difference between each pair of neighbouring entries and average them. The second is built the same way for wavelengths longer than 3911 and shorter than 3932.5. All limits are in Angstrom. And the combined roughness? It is 0.70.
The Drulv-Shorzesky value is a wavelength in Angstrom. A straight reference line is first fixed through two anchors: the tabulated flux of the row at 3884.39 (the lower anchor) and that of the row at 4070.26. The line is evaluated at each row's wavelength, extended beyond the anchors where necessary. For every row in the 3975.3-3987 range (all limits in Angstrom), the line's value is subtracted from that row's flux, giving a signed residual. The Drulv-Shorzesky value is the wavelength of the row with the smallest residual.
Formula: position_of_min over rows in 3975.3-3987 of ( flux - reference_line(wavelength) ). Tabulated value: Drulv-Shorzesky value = 3985.87 Angstrom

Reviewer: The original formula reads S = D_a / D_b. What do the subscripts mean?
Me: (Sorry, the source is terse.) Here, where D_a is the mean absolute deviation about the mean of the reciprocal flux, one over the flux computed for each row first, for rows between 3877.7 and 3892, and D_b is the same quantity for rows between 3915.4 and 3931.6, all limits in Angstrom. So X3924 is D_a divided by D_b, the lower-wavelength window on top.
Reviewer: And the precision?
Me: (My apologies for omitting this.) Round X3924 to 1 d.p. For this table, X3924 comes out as 7.2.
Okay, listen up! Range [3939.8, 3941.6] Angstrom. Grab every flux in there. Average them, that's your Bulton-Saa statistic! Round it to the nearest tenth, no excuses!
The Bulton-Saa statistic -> 15.3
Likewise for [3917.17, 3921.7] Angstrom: 15.8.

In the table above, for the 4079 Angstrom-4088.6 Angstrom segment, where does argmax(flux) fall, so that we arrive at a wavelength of 4086.23 Angstrom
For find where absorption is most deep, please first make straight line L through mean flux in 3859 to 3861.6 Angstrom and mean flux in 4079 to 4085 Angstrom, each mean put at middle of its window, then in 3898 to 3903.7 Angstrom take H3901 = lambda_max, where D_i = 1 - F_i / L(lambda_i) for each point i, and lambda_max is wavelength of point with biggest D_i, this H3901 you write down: 3899.62 Angstrom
